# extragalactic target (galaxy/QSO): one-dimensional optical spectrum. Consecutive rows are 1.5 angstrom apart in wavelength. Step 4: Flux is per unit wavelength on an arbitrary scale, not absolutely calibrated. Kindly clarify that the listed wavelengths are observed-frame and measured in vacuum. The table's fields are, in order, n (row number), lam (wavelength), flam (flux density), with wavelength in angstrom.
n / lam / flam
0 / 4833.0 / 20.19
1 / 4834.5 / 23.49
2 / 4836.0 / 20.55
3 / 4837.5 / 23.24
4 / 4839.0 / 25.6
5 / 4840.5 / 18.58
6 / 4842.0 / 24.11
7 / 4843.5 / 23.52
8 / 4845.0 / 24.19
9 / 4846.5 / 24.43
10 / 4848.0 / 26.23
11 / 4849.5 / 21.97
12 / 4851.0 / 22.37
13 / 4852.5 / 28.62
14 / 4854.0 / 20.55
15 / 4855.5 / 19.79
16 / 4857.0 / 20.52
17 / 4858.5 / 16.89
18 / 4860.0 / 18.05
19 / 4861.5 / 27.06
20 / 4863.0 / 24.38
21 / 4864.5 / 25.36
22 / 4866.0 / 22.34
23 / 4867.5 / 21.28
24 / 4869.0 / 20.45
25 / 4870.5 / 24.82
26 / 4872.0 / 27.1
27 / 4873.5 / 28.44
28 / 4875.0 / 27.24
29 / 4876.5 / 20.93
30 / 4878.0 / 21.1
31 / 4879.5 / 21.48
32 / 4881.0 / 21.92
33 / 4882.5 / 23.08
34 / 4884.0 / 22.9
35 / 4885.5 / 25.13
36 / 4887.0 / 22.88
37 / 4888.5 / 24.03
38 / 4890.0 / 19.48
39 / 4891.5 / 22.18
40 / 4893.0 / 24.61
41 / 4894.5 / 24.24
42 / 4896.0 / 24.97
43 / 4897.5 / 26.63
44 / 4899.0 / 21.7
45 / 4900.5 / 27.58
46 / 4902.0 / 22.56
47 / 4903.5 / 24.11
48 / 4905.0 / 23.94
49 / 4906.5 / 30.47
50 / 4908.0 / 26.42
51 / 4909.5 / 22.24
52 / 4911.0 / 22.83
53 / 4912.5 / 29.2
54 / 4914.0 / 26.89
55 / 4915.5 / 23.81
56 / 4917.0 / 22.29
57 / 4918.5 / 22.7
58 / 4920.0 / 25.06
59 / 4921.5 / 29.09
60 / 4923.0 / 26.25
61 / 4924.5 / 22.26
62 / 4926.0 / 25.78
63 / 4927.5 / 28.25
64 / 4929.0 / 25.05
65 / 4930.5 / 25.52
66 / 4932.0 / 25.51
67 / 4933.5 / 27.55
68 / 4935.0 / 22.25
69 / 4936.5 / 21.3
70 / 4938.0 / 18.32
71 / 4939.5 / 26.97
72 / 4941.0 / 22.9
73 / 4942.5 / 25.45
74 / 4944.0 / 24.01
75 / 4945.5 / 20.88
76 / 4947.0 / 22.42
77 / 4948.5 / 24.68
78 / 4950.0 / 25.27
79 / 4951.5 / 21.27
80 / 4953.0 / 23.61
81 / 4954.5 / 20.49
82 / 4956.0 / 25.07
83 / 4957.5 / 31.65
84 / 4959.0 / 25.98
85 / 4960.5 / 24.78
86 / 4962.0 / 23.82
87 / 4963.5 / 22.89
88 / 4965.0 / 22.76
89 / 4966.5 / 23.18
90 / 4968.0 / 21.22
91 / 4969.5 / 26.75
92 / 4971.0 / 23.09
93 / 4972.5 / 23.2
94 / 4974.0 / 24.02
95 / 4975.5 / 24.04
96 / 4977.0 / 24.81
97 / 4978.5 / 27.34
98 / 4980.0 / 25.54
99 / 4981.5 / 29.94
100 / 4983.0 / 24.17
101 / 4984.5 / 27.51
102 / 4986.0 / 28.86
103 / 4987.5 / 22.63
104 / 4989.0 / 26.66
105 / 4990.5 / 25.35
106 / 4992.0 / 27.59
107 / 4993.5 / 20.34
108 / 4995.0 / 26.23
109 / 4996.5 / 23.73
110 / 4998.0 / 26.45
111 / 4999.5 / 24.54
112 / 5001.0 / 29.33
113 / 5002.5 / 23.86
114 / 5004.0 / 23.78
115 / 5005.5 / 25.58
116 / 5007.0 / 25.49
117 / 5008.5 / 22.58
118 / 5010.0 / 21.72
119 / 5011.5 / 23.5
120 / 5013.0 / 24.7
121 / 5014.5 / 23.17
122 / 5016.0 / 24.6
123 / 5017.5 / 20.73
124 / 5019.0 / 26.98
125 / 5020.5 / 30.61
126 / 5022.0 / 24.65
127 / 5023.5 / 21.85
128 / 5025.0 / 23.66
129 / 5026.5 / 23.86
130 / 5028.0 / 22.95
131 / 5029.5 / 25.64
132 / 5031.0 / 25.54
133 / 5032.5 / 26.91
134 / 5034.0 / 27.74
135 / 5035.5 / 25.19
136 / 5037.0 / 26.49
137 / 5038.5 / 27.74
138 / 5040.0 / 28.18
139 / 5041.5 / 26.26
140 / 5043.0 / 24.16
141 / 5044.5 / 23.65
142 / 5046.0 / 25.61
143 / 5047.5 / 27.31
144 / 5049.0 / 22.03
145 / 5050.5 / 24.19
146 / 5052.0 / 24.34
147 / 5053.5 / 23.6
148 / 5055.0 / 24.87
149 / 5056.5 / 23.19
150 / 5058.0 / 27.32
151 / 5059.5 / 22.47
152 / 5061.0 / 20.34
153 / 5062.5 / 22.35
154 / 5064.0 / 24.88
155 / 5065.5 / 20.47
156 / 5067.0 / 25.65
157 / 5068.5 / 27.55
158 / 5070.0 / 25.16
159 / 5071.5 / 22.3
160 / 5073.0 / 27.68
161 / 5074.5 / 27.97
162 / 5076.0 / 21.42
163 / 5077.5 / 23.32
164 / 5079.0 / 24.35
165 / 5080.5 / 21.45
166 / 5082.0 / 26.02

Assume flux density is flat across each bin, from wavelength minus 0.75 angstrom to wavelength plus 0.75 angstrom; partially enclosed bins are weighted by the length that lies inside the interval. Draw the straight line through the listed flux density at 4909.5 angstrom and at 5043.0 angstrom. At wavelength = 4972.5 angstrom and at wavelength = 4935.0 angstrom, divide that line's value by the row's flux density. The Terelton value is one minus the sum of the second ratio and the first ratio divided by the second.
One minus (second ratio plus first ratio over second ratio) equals -1.00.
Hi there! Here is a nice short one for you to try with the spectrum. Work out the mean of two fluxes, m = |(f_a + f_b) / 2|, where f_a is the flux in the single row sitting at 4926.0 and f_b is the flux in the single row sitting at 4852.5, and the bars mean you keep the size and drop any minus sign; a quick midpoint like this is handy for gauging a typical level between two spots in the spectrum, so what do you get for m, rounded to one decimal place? 27.2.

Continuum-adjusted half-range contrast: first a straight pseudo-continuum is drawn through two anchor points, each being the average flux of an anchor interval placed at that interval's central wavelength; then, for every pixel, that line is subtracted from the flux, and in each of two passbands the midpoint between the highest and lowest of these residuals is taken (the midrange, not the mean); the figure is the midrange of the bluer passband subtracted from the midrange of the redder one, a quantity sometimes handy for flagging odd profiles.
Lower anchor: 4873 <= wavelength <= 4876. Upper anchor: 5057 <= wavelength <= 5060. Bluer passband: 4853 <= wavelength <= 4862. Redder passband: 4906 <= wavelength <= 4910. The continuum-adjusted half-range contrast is 5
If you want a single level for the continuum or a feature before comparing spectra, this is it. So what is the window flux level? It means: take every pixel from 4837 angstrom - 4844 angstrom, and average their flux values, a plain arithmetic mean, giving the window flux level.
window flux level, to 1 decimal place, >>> 23.0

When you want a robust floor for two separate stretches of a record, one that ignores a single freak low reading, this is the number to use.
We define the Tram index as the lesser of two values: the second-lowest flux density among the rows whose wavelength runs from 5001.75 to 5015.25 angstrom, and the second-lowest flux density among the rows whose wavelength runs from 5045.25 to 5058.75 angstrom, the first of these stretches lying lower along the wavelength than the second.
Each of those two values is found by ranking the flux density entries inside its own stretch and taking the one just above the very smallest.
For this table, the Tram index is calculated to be 22.6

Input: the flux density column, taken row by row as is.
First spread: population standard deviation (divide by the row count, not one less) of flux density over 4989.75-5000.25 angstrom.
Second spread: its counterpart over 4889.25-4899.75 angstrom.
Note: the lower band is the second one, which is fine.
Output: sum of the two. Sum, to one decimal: 4.4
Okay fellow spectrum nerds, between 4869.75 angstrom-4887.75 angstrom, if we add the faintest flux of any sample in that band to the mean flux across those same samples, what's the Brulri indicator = 44.8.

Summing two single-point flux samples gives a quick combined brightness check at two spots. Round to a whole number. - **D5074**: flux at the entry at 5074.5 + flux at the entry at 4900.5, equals 56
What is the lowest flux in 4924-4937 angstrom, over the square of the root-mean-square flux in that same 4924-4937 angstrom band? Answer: 0.0343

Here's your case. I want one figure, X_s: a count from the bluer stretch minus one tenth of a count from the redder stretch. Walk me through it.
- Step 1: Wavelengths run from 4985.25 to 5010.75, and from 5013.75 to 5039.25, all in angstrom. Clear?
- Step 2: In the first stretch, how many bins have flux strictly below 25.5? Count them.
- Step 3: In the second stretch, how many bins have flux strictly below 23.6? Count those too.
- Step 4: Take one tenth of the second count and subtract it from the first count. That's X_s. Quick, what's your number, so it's 9.6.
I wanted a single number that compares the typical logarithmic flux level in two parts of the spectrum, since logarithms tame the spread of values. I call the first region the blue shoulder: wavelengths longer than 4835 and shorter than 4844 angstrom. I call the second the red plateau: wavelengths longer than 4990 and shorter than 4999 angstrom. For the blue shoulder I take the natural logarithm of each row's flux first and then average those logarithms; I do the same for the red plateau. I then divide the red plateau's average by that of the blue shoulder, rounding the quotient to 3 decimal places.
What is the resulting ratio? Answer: 1.032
